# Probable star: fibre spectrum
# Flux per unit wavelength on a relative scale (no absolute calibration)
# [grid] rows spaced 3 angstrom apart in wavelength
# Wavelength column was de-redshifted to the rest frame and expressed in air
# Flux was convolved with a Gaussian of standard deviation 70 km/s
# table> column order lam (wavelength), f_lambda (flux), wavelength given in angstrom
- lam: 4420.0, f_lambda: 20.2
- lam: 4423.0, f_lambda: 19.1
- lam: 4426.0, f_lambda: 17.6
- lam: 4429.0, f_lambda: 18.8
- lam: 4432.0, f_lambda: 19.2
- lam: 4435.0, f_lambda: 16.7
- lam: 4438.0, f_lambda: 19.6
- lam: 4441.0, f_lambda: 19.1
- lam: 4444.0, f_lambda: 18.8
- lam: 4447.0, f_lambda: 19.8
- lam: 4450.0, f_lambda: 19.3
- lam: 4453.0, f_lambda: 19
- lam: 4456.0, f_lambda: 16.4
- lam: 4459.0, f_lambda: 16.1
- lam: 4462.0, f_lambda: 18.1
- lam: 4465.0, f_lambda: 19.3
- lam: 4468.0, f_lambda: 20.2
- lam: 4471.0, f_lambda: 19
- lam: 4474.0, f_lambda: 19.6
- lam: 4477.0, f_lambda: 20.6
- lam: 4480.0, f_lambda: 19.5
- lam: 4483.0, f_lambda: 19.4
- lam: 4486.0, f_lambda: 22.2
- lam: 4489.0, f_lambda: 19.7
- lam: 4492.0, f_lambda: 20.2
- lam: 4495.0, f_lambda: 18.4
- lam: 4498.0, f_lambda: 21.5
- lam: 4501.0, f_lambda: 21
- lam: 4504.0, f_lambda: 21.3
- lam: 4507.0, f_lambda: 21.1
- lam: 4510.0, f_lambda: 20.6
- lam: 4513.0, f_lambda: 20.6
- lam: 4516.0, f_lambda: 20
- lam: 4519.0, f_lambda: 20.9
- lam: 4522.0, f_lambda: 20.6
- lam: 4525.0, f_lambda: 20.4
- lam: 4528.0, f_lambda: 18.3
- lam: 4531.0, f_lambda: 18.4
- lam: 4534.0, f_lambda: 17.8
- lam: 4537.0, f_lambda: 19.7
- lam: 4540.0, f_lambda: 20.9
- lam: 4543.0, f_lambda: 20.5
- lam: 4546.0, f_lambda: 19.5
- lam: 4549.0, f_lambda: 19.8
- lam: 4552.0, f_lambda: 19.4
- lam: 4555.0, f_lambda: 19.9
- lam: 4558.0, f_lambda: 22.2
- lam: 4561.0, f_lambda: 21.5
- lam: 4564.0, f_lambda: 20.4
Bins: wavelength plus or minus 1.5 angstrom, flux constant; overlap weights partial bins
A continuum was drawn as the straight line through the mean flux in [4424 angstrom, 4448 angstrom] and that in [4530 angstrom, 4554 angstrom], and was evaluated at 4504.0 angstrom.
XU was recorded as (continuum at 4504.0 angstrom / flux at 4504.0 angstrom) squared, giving 0.81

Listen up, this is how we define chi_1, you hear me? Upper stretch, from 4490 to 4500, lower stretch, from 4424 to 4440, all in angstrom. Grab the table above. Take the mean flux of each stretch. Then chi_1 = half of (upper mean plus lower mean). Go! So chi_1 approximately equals 19.2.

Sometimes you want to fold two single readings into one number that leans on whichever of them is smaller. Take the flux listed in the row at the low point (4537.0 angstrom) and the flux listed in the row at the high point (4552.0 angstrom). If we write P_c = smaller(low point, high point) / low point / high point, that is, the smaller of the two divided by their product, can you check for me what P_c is 0.0508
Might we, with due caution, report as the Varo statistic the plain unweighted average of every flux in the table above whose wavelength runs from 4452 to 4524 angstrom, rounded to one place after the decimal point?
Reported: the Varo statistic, 19.8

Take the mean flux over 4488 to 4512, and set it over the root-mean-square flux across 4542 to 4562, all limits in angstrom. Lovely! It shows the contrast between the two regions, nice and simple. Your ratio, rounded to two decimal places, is 1.00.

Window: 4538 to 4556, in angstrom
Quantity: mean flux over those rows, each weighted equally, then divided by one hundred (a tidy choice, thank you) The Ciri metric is 0.200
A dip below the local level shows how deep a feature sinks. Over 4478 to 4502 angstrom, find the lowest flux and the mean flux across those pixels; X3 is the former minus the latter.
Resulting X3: -1.8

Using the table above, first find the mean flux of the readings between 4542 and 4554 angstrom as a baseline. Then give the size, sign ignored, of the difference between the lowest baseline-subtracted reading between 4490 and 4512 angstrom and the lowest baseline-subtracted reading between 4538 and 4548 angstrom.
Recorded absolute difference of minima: 1.10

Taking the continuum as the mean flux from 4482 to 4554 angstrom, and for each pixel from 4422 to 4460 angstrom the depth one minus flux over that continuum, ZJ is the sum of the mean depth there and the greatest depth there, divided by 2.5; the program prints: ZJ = 0.11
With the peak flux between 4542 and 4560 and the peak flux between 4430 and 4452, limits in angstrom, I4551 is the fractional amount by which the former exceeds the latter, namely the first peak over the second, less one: 0.12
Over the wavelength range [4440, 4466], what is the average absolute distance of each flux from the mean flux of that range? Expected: 1.04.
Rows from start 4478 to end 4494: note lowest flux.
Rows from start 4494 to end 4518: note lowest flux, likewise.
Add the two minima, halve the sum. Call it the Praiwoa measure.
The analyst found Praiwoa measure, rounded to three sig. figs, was 18.9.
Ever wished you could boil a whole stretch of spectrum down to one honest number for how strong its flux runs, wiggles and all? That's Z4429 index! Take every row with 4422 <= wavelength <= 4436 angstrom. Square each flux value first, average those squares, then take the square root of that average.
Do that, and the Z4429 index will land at 18.3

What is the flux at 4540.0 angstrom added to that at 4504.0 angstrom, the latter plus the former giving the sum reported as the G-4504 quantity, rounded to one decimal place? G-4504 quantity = 42.2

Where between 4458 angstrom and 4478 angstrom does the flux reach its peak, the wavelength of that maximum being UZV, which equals 4477.0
